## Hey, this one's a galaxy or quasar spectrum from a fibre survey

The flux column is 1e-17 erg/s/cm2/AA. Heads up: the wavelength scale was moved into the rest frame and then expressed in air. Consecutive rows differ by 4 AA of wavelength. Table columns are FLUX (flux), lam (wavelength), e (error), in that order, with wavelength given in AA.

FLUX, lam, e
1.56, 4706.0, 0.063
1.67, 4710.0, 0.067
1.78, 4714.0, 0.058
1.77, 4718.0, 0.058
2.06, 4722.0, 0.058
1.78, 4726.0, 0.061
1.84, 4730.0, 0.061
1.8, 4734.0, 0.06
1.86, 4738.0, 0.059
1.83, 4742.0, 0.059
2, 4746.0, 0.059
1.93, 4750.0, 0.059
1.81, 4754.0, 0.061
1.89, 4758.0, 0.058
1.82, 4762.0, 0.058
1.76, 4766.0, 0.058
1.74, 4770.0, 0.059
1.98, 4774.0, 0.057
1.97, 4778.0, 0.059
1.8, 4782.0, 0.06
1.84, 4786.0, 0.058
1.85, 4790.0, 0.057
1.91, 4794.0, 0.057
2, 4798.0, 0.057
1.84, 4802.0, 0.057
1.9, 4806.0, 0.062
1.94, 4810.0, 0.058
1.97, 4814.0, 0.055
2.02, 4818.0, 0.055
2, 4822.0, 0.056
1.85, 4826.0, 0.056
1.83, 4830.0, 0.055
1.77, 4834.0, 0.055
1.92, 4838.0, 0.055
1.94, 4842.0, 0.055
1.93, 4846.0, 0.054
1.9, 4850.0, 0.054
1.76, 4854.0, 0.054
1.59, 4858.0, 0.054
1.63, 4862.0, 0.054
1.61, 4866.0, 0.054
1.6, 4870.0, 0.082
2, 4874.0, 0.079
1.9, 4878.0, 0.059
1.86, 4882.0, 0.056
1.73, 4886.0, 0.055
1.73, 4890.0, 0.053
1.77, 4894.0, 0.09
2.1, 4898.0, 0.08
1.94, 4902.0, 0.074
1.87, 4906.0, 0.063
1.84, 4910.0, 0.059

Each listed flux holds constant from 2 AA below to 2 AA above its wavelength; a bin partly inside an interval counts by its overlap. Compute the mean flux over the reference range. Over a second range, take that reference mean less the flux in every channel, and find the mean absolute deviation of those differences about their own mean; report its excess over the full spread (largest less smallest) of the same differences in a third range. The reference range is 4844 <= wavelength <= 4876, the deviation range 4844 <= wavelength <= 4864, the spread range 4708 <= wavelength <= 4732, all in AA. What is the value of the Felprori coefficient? -0.268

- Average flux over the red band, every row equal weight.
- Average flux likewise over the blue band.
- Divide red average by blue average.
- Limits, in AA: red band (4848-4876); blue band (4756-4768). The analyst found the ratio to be 0.95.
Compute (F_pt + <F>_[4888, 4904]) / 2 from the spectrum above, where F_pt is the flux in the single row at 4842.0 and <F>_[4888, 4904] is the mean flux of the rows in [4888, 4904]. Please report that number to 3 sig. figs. 1.91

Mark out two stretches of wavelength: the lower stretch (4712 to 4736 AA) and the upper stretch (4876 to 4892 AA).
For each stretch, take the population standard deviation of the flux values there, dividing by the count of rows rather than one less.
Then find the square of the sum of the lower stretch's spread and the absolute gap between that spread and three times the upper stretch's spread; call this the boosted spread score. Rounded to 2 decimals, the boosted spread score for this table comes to 0.05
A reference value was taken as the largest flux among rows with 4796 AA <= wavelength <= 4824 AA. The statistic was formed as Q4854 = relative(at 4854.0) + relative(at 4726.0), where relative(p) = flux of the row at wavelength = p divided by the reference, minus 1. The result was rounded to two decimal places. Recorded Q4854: -0.25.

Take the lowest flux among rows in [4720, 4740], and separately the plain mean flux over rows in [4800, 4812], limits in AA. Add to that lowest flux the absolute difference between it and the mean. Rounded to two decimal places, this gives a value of 1.89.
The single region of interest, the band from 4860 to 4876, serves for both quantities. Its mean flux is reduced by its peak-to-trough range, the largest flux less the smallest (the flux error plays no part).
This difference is 1.31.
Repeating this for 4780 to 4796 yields 1.74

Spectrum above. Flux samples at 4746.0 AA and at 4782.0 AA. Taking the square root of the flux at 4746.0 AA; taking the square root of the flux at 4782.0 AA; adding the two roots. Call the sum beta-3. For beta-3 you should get 2.76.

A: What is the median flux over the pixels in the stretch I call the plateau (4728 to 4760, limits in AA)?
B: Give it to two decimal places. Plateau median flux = 1.85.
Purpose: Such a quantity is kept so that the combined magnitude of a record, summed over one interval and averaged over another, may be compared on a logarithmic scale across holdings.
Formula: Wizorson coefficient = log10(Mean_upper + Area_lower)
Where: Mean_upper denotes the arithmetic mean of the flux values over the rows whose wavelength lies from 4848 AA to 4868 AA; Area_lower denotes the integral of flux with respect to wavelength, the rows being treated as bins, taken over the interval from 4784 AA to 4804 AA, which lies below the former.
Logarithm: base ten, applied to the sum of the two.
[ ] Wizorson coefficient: 1.60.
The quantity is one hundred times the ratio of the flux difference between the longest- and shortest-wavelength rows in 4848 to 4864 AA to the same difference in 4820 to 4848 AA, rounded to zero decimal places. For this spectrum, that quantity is 386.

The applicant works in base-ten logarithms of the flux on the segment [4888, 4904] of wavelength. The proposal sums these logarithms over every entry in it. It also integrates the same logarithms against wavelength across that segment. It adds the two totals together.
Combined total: 5.48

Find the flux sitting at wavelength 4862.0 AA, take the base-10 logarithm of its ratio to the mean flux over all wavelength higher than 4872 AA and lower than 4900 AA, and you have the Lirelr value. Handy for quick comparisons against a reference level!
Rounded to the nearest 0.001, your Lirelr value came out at -0.060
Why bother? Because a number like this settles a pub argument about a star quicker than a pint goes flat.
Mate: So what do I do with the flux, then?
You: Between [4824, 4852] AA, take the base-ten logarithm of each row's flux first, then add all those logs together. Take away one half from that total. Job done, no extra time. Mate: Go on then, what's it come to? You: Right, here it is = 1.41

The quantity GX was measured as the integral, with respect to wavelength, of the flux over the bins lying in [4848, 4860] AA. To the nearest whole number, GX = 21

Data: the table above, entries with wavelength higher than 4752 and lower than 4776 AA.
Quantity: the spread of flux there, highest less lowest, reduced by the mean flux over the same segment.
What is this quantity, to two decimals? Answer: -1.59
